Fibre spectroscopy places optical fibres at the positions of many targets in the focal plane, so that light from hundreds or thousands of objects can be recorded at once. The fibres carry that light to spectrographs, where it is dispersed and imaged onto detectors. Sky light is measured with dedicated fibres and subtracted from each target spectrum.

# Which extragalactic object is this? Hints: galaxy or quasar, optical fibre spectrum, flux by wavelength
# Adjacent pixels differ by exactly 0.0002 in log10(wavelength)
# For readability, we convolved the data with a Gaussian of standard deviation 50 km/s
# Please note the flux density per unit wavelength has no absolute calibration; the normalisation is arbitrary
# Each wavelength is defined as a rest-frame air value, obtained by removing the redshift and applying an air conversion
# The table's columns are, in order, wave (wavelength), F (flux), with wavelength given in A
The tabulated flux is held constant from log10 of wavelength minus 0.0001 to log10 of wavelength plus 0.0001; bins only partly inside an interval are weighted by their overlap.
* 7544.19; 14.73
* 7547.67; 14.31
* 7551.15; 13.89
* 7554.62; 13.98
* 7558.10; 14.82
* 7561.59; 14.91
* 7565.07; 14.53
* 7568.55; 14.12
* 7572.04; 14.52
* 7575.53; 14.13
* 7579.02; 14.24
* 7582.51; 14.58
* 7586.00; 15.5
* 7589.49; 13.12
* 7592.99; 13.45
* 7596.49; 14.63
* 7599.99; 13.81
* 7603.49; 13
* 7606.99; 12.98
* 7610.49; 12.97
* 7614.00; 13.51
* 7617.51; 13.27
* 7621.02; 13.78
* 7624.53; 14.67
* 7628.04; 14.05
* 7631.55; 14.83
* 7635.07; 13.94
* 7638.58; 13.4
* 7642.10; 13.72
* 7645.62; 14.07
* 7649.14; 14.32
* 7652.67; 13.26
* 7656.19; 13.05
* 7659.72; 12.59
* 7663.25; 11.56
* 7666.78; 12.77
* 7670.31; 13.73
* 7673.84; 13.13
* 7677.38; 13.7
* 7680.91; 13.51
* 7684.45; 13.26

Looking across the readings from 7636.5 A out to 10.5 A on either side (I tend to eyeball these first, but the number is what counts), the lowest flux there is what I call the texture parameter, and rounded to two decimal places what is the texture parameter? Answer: 13.40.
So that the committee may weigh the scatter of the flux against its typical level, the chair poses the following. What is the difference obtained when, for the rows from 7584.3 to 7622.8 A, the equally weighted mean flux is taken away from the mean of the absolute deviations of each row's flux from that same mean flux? -13.1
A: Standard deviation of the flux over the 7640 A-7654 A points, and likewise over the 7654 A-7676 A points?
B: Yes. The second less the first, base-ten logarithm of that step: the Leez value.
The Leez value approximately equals -0.58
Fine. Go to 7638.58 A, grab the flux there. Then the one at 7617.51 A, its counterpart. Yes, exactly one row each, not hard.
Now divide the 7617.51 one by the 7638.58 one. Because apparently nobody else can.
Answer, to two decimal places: 0.99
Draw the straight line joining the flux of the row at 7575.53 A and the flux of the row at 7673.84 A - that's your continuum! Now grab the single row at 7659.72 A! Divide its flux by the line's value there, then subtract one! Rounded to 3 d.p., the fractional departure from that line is -0.052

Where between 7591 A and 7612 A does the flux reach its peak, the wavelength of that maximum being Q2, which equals 7596.49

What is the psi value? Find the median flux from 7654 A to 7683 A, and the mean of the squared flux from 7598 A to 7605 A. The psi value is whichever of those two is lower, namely 13.09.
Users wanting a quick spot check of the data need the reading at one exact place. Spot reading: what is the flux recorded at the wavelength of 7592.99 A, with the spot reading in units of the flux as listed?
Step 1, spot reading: 13.45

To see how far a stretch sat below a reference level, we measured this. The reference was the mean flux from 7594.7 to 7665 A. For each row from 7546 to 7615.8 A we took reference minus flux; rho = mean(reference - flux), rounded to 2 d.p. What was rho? -0.48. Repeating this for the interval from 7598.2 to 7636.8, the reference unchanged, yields -0.14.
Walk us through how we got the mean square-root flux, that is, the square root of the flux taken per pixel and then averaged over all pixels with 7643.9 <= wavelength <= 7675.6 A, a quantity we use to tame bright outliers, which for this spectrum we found 3.63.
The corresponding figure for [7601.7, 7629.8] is 3.68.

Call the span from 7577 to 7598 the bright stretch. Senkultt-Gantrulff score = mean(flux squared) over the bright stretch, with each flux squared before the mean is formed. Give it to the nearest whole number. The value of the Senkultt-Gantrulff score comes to 204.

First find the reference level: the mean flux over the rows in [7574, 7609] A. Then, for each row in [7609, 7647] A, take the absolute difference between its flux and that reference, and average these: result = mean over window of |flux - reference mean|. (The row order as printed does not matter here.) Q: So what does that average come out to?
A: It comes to 0.44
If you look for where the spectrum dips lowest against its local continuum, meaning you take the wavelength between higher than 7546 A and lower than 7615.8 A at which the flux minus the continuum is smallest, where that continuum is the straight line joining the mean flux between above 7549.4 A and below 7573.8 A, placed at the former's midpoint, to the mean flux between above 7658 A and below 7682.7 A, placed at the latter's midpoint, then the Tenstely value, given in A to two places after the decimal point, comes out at 7589.49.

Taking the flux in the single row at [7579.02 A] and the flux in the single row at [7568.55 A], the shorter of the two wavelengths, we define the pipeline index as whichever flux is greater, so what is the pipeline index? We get 14.2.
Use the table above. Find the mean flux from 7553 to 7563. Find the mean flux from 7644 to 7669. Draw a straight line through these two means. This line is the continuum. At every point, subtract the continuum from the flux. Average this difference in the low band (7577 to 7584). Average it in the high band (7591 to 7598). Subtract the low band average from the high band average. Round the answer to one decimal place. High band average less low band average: -0.2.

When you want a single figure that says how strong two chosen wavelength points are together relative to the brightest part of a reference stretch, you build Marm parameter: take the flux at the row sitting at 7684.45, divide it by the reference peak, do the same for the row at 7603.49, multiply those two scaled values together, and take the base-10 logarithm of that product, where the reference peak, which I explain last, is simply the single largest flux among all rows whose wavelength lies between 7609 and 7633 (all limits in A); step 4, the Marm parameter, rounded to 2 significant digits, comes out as -0.11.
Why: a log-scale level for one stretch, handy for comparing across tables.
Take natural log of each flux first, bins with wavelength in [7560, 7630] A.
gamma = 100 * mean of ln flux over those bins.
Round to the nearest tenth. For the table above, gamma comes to 263.7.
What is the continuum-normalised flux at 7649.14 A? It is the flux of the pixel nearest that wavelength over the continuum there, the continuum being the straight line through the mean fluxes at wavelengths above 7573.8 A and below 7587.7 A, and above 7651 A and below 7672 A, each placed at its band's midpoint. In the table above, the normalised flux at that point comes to 1.09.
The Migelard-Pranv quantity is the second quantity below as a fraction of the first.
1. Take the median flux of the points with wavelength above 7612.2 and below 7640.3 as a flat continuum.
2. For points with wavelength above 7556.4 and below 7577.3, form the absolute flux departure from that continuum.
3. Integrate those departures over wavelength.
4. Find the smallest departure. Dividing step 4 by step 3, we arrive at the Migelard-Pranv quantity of 0.019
